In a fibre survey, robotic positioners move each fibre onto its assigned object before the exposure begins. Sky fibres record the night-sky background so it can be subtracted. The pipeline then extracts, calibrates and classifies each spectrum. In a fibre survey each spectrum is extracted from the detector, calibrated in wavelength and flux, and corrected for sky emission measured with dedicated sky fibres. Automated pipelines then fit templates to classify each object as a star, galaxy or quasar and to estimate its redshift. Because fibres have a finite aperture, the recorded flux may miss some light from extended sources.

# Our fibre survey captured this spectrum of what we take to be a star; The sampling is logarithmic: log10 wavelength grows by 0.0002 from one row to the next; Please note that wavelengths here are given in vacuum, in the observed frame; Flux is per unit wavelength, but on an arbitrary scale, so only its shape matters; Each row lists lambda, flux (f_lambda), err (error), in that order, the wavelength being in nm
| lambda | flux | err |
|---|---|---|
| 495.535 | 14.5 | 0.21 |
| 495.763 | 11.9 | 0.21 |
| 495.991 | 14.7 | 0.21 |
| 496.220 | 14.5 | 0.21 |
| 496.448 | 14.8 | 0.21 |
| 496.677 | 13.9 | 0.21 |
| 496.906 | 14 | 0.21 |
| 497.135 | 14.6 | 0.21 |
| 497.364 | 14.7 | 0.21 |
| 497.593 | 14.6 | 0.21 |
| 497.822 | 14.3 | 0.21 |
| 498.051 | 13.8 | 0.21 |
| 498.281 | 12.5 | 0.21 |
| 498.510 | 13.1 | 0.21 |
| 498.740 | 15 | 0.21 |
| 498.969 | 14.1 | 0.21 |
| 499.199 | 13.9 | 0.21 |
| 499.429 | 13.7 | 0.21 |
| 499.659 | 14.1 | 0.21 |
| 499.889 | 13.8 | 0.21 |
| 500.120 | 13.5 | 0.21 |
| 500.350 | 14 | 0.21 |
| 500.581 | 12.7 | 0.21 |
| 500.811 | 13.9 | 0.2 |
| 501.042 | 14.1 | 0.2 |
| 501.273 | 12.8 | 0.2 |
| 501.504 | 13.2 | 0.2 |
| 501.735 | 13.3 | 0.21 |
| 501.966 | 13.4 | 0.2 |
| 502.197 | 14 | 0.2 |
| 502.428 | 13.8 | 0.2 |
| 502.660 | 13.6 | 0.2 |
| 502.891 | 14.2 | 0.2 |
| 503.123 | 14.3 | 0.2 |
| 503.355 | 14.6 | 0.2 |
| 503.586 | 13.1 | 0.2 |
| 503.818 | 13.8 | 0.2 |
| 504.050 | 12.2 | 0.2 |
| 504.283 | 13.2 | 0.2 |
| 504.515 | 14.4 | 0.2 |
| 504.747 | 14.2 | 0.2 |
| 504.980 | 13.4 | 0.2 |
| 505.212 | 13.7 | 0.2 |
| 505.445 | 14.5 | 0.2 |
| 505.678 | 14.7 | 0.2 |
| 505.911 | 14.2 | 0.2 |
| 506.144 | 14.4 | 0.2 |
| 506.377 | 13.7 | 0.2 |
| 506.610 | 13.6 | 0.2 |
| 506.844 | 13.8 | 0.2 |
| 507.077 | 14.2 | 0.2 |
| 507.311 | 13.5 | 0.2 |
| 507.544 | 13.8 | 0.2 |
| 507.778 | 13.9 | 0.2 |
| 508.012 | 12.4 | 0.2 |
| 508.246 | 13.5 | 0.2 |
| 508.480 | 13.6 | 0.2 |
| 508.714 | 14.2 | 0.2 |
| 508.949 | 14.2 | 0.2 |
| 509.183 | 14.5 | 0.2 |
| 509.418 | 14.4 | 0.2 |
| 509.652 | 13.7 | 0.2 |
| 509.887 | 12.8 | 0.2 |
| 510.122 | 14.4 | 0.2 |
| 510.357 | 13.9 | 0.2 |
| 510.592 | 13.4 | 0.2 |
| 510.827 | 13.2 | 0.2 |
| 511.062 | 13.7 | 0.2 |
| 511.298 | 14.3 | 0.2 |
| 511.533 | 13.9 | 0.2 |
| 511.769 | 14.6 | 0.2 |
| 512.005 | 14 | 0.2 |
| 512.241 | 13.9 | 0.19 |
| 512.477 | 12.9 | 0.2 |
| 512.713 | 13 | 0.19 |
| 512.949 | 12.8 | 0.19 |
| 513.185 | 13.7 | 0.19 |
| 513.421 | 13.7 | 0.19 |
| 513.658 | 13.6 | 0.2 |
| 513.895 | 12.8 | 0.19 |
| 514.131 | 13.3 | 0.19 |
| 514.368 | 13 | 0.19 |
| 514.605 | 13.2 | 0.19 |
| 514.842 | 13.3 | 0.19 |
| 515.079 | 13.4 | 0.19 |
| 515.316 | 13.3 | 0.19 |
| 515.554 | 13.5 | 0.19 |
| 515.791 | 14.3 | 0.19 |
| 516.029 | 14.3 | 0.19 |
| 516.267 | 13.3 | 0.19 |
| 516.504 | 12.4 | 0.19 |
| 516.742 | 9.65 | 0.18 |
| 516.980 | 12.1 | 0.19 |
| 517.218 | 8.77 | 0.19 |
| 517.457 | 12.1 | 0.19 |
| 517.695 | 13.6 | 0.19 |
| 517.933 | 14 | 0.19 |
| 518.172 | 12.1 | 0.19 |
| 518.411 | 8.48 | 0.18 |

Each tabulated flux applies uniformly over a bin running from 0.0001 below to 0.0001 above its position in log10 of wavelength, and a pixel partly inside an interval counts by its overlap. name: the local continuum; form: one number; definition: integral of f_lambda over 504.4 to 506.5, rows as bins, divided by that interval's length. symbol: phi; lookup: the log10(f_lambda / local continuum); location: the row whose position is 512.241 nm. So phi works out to -0.007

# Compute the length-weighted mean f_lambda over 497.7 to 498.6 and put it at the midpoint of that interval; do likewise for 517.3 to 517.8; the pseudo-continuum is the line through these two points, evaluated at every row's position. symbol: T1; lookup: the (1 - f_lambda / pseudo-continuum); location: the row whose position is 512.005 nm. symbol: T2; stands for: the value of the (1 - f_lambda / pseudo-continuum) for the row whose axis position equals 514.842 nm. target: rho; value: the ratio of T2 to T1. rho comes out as 0.5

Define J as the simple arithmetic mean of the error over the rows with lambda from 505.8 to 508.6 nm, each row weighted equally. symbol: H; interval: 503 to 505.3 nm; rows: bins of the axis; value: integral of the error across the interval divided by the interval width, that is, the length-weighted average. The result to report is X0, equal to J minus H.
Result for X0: 0.000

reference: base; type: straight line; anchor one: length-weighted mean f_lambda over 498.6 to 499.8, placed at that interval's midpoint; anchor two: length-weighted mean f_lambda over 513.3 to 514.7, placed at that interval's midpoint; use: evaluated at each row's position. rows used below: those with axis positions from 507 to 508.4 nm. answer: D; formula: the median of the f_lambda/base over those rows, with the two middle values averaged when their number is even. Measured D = 1.00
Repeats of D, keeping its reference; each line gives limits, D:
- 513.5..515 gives 1.00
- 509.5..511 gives 1.00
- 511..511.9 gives 1.05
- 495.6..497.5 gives 1.02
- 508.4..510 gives 1.05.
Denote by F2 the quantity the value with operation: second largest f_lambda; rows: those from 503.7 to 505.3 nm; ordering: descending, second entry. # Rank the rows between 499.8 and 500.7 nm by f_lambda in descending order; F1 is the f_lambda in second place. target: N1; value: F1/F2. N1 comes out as 0.97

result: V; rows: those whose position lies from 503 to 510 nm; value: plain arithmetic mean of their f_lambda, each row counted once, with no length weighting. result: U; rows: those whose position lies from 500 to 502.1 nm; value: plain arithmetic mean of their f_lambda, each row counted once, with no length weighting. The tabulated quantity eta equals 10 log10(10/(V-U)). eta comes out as 14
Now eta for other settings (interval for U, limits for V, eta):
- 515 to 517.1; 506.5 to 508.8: 11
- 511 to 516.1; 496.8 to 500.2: 14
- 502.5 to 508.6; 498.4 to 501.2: 24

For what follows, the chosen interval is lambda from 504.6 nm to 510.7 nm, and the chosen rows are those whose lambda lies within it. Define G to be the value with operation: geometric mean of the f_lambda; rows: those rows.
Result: 13.9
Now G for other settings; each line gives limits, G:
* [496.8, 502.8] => 13.8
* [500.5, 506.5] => 13.7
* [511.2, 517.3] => 13.0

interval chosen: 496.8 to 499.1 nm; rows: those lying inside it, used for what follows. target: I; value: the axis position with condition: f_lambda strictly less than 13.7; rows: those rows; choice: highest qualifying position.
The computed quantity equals 498.510 nm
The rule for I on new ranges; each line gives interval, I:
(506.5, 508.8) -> 508.480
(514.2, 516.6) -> 516.504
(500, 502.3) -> 501.966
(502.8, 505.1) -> 504.980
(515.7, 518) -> 517.695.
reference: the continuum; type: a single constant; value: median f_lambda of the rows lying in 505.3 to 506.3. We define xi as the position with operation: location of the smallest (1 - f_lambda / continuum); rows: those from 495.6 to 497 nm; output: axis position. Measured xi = 496.448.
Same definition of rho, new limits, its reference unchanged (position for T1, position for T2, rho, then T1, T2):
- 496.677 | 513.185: 2.7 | -0.028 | -0.08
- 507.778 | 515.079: 0.9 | -0.070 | -0.06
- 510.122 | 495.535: 0.6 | -0.119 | -0.07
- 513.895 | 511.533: 10.0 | -0.009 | -0.09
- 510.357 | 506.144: 1.3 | -0.081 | -0.10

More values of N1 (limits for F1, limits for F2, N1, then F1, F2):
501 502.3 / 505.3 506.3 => 0.97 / 14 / 14.5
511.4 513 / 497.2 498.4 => 0.96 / 14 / 14.6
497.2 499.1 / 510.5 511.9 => 1.03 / 14.7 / 14.3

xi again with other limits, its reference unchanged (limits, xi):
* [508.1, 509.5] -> 509.183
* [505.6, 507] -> 505.678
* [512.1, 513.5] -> 512.241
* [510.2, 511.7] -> 511.298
